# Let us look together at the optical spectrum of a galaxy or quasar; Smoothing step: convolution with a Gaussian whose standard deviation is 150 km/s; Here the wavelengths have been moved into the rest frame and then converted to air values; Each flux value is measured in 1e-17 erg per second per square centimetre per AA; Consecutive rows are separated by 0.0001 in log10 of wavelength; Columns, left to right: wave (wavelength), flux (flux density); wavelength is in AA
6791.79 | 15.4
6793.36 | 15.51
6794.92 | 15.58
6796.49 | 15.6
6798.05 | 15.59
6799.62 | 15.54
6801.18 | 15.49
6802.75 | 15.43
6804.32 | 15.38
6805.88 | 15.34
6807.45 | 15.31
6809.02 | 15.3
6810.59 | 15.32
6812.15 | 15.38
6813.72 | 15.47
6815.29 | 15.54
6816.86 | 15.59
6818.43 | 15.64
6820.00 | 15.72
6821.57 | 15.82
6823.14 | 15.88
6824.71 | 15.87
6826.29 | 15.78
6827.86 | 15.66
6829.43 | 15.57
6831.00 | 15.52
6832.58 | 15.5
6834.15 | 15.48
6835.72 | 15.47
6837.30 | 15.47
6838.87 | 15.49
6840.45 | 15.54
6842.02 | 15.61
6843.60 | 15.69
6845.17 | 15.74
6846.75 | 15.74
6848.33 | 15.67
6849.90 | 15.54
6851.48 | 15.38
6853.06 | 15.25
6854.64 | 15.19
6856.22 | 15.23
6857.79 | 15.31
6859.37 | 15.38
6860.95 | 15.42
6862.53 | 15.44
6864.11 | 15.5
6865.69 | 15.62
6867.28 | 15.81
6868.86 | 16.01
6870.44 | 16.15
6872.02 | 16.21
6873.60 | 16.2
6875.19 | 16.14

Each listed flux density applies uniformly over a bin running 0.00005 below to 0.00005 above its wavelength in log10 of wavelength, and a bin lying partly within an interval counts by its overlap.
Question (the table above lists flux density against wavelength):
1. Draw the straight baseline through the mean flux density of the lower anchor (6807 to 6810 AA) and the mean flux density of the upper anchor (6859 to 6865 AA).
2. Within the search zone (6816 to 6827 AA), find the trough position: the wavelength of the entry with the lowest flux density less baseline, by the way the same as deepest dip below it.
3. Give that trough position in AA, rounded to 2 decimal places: 6816.86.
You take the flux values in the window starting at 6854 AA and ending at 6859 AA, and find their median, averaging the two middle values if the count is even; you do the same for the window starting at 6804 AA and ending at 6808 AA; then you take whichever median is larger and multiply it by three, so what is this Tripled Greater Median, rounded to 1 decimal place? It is 46.0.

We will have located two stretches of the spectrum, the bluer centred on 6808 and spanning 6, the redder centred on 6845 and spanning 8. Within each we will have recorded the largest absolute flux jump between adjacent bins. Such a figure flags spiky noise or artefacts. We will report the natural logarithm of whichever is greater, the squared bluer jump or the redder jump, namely -2.5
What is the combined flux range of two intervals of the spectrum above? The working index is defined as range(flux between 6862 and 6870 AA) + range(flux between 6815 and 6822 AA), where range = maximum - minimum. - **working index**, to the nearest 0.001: 0.850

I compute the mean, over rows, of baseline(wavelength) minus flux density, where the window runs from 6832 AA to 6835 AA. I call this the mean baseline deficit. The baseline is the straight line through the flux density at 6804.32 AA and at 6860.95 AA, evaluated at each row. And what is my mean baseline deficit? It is -0.09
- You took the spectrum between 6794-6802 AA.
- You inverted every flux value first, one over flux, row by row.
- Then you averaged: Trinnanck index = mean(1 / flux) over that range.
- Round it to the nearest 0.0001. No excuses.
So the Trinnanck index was 0.0643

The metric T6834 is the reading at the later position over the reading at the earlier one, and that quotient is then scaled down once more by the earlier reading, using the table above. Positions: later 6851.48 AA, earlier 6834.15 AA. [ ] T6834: 0.0642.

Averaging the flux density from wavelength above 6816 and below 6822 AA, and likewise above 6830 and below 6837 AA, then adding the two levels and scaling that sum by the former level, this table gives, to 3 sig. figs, 489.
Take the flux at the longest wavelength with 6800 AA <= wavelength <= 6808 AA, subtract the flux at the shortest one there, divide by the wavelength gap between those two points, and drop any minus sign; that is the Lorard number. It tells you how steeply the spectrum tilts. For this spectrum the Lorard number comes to 0.029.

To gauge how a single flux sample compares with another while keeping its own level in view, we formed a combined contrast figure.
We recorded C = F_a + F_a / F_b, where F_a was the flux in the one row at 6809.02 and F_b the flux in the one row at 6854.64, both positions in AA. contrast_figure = 16.3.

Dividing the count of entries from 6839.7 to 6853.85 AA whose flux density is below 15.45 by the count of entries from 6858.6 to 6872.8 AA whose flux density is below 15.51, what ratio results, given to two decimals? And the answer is 0.50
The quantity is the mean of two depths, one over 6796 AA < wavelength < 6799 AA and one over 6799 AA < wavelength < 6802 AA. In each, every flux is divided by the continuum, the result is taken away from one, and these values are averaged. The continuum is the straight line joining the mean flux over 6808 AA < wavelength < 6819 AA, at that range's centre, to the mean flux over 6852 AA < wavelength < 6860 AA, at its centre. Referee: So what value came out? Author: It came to -0.002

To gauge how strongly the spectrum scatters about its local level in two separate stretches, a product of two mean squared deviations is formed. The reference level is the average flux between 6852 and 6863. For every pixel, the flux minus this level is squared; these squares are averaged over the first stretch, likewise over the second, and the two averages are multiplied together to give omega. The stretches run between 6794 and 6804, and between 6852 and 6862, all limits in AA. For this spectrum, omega 0.0004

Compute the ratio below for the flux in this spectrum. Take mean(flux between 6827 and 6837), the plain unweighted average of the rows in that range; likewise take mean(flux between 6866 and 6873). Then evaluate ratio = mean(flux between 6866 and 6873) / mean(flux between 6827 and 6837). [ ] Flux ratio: 1.03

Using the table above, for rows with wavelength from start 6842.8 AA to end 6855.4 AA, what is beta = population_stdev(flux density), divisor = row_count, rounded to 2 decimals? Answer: 0.21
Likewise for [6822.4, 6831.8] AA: 0.14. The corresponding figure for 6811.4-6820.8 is 0.11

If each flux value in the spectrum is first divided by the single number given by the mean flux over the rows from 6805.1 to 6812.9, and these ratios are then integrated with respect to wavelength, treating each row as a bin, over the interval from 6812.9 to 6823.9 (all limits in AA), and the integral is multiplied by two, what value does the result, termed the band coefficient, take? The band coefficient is 22.46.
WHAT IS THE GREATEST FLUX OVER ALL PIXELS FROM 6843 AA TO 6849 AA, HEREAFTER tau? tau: 15.74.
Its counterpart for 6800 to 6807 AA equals 15.49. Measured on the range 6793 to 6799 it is 15.6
